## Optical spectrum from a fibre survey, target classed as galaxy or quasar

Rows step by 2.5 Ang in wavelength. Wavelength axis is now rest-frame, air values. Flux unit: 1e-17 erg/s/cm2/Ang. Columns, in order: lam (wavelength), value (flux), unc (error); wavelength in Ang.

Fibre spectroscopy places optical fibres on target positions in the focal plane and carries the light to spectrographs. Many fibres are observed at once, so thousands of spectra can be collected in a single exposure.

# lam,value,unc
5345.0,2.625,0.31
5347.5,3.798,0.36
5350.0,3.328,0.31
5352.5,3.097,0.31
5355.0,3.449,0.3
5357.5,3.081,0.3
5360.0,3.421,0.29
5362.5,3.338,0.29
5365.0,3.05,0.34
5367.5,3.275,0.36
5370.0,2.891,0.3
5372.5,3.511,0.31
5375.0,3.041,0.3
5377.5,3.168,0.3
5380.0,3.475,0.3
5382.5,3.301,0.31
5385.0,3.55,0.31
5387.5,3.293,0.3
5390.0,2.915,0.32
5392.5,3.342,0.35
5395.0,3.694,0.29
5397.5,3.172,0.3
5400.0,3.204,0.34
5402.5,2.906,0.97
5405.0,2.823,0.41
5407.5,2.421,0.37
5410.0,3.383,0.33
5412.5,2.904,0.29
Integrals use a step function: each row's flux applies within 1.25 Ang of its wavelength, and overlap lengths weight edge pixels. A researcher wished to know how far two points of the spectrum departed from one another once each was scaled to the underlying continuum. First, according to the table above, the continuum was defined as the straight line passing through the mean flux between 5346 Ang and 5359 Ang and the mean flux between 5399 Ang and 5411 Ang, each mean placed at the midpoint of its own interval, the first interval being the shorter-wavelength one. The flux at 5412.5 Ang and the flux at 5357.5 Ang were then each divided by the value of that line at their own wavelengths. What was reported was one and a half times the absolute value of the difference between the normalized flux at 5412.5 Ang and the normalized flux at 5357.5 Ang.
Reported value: 0.11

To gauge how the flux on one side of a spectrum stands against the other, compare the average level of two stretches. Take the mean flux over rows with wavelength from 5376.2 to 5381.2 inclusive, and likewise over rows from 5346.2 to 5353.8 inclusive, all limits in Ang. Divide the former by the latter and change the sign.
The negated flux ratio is -0.97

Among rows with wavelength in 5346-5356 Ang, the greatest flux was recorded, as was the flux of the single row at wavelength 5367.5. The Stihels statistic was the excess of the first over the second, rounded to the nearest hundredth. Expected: 0.52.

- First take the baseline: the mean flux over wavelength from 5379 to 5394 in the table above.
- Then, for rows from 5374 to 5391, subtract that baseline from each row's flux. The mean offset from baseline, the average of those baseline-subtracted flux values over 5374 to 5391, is -0.06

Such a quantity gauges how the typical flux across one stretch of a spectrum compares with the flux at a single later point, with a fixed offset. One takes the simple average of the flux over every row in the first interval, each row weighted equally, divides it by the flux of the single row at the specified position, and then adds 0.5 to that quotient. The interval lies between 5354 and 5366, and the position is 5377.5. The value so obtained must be 1.53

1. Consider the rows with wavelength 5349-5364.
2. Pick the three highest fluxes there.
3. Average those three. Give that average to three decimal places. 3.403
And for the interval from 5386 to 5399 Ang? 3.443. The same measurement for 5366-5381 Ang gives 3.420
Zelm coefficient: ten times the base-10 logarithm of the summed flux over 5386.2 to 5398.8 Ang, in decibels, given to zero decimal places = 12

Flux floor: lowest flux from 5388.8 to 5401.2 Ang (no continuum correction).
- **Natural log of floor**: 1.07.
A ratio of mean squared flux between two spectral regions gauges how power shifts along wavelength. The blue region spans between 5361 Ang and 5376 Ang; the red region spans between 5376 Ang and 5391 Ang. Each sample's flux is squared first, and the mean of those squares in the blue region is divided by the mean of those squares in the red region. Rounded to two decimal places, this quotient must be 0.94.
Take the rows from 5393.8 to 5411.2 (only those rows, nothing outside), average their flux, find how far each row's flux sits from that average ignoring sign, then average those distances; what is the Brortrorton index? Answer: 0.32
